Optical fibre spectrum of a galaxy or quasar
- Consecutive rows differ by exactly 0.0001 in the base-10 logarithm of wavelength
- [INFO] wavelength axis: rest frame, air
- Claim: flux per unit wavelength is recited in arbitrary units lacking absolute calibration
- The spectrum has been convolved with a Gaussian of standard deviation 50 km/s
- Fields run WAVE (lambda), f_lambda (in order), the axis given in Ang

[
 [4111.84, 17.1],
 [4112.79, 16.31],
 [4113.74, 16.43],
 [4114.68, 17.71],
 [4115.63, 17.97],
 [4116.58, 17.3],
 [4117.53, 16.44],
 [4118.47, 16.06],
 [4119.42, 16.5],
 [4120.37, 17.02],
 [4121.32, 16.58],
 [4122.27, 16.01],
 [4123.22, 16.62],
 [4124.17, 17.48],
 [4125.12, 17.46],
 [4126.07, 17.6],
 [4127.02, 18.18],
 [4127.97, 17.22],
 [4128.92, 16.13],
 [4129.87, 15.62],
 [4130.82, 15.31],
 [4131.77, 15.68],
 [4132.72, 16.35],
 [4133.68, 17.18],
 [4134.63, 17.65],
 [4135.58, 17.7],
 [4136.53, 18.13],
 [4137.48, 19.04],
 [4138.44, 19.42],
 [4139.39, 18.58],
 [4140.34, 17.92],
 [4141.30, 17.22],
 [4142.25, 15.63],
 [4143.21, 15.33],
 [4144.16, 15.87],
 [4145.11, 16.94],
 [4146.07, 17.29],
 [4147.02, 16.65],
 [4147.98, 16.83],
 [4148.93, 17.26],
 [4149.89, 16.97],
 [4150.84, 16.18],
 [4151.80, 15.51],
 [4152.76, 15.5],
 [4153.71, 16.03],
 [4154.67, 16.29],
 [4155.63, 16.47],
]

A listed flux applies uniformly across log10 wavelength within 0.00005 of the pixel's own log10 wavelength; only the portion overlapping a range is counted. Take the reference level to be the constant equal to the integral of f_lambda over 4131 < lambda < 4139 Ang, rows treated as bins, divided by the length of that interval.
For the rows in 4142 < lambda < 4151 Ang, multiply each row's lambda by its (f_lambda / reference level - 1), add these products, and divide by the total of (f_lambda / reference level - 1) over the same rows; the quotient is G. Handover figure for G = 4145.5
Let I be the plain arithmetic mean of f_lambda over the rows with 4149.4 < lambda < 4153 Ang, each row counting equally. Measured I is 16.0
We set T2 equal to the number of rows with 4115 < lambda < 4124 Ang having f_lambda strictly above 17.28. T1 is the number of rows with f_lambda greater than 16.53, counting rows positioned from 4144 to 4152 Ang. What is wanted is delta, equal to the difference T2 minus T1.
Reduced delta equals -4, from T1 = 6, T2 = 2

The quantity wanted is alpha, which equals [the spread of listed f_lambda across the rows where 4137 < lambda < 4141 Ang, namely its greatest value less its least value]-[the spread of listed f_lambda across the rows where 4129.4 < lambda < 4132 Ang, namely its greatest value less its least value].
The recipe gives 1.1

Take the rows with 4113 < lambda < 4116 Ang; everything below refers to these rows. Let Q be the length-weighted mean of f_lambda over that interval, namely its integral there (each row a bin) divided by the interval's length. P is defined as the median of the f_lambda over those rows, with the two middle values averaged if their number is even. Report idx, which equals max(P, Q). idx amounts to 17.7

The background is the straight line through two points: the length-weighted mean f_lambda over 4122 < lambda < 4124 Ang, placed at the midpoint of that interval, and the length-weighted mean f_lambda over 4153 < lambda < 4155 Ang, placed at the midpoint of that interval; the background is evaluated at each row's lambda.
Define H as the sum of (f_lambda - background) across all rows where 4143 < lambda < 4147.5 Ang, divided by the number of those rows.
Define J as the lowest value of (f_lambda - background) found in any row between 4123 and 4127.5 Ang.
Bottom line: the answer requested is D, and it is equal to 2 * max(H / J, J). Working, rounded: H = 0.20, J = 0.11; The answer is 3.7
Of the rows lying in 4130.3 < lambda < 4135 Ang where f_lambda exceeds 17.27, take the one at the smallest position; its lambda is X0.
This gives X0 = 4134.63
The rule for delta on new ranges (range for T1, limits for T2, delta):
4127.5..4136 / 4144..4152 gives -3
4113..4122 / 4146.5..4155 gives -5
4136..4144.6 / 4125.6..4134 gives -4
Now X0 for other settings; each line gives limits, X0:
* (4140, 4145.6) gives 4140.34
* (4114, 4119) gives 4114.68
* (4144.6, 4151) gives 4146.07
